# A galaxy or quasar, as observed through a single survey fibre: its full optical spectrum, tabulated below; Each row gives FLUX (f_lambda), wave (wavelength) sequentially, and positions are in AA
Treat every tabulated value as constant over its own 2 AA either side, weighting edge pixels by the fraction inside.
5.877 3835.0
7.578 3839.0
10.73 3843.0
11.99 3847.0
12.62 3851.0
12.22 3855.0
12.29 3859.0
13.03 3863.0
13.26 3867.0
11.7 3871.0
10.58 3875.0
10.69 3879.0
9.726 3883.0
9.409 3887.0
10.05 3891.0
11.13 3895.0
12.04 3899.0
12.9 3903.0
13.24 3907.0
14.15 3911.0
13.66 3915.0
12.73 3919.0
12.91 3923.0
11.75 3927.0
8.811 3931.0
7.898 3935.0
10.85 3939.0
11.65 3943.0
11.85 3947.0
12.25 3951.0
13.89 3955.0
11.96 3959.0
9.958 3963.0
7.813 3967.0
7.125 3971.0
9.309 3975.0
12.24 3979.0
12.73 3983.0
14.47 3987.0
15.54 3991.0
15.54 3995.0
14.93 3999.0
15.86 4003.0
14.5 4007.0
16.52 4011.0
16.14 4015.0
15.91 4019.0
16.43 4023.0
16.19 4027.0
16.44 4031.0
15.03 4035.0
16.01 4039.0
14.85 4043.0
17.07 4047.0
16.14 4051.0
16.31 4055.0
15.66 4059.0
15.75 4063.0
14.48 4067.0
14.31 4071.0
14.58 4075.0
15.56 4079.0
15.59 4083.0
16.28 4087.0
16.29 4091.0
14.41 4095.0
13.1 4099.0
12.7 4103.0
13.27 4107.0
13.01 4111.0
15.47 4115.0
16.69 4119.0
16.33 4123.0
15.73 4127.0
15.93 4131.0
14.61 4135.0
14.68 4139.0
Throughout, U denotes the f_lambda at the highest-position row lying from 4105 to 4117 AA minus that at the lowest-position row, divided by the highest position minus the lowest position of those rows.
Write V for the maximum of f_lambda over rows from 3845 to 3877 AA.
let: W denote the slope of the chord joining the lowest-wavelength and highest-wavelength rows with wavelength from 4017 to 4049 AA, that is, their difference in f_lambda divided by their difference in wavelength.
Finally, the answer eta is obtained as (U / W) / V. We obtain 0.50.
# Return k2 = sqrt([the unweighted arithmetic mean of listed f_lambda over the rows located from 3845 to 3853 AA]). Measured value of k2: 3.5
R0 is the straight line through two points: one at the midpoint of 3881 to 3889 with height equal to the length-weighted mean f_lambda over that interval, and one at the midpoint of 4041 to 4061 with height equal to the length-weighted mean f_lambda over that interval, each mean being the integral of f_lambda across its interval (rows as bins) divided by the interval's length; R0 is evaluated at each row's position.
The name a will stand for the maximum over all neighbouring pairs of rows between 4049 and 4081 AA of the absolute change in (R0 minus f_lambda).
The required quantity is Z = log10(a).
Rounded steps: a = 1.4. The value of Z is 0.15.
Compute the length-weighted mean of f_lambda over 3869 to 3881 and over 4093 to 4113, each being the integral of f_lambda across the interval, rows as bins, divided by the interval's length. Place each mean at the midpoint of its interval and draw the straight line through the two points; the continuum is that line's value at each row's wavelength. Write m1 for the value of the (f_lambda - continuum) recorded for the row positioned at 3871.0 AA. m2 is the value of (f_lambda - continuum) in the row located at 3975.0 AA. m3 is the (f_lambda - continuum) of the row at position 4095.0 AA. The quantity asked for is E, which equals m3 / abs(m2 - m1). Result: 0.3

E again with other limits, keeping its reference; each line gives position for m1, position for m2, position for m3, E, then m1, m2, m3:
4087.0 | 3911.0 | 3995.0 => 9.6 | 3.1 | 3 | 3.3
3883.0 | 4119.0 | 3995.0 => 0.7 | -1.3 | 3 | 3.3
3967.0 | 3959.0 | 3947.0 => 0.0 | -4.1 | 0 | 0.1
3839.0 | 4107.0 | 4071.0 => 0.4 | -3.0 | 0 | 1.3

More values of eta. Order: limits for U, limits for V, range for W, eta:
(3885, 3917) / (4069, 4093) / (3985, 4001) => 0.24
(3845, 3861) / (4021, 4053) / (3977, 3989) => 0.01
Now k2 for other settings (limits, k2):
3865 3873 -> 3.5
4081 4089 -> 4.0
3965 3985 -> 3.1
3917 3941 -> 3.3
